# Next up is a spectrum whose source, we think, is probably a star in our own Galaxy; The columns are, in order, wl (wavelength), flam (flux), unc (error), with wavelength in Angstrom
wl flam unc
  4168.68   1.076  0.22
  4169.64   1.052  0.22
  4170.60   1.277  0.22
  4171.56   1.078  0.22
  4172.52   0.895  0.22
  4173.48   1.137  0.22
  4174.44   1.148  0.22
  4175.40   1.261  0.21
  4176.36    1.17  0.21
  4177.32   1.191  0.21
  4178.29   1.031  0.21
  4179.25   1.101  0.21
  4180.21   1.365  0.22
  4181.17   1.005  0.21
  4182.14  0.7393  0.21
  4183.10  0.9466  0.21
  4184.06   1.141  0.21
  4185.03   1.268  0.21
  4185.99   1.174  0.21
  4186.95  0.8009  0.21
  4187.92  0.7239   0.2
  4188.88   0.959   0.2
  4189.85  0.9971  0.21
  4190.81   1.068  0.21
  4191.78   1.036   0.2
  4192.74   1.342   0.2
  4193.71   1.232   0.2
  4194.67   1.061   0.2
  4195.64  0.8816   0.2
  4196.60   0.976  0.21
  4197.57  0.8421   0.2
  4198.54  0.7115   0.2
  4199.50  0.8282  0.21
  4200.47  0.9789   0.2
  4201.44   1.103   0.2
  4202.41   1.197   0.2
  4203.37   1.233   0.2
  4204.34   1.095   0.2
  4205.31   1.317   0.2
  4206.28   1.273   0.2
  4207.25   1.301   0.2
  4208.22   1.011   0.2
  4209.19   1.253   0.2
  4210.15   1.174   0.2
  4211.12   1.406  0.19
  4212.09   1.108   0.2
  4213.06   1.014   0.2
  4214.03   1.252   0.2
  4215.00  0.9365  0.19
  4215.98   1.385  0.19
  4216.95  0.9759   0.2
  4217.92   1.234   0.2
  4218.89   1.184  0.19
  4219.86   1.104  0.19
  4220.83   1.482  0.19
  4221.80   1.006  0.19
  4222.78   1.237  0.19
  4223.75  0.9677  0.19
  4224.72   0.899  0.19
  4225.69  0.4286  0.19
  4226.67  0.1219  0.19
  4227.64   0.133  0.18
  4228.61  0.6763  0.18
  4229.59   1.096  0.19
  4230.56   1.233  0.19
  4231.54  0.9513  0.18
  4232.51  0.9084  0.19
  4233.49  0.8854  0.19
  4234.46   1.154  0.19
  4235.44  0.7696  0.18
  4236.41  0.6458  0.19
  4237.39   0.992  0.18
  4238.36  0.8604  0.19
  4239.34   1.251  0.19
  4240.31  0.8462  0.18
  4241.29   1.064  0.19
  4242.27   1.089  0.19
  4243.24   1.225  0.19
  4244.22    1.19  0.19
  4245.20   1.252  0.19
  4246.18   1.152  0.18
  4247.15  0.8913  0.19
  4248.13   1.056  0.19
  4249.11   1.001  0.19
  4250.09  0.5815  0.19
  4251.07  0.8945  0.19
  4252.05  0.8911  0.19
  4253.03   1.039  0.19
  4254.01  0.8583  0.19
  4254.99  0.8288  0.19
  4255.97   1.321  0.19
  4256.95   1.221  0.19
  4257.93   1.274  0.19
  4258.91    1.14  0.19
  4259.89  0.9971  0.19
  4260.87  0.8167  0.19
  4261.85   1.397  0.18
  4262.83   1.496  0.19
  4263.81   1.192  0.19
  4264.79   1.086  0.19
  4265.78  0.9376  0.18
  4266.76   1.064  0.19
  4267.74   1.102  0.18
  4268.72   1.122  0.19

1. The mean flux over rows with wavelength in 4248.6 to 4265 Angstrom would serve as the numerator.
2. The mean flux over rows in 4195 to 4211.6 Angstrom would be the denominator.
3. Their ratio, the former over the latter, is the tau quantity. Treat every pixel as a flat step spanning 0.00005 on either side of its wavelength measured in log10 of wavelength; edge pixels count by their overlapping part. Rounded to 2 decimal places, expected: 0.97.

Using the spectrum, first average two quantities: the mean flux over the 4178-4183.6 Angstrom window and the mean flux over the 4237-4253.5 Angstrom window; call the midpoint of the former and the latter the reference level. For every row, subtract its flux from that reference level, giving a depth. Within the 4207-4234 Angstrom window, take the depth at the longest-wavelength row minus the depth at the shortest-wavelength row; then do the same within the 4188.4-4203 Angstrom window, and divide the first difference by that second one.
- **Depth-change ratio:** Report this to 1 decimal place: -1.7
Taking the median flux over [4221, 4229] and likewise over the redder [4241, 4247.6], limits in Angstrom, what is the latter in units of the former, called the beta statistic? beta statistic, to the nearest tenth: 1.5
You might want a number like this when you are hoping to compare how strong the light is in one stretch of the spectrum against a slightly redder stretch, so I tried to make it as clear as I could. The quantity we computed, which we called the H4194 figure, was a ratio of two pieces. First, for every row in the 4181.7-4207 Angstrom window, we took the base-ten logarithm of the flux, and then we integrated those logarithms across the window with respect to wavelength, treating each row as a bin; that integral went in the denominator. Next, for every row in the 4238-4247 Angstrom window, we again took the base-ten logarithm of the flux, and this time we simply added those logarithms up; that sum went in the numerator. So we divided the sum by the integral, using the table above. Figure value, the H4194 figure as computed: 2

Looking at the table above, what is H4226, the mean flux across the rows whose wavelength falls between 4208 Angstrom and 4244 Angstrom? 1.00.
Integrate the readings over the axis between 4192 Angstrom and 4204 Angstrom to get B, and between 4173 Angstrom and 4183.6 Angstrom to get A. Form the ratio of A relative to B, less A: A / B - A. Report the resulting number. -10.7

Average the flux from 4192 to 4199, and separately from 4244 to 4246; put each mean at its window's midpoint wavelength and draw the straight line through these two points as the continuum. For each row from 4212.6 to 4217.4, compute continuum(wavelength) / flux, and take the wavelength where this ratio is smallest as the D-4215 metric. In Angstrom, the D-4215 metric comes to 4215.98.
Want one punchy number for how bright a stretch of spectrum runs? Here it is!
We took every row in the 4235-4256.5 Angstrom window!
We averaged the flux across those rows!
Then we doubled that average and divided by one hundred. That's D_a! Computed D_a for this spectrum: 0.0197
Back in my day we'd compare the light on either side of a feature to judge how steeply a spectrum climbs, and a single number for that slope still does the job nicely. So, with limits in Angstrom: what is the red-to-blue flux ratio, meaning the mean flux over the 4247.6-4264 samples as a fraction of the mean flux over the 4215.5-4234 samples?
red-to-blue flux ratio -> 1.12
